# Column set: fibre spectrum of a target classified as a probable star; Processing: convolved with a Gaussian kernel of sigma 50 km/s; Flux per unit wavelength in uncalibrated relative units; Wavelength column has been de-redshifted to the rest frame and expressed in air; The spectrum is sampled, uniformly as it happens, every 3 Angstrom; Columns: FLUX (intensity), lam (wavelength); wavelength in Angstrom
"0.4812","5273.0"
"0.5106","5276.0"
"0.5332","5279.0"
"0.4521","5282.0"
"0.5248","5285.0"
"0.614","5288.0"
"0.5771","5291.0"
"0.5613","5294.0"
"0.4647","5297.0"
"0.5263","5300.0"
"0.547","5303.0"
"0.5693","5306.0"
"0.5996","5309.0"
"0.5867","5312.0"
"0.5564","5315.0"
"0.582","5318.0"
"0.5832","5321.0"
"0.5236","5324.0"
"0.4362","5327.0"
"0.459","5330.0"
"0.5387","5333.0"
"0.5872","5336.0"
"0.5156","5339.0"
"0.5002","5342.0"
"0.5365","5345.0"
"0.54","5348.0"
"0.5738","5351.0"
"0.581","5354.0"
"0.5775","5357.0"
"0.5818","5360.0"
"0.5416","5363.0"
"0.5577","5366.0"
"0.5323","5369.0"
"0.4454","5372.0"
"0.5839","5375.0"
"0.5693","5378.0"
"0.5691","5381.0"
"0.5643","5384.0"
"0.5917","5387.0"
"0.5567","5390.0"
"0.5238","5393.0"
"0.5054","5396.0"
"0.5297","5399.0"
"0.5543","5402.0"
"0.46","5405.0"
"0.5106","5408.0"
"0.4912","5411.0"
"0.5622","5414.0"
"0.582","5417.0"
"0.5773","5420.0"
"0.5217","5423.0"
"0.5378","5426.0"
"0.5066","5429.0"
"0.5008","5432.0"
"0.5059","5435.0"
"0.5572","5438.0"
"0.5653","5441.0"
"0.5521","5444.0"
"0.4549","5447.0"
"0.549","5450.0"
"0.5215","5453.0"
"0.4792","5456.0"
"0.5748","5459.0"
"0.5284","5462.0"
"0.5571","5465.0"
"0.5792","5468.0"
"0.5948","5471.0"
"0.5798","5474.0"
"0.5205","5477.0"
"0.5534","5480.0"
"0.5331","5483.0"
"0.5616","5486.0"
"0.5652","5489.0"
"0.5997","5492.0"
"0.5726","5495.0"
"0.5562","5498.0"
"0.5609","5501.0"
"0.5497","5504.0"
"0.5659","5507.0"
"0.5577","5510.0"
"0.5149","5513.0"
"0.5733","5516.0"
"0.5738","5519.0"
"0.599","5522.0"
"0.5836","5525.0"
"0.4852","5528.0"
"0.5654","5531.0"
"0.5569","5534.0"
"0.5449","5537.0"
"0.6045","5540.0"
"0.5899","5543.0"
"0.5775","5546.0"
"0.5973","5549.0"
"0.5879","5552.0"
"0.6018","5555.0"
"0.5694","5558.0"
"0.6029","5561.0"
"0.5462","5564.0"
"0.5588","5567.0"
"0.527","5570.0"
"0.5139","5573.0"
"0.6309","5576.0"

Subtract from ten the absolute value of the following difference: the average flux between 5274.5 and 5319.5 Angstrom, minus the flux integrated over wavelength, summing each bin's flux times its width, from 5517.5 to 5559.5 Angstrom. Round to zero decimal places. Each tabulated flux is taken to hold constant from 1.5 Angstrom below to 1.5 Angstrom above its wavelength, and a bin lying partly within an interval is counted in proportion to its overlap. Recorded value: -14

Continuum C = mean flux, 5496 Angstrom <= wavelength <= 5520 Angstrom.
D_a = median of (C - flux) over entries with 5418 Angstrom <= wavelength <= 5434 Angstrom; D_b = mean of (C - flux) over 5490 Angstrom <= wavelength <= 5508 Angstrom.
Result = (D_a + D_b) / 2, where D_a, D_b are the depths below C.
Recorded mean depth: 0.012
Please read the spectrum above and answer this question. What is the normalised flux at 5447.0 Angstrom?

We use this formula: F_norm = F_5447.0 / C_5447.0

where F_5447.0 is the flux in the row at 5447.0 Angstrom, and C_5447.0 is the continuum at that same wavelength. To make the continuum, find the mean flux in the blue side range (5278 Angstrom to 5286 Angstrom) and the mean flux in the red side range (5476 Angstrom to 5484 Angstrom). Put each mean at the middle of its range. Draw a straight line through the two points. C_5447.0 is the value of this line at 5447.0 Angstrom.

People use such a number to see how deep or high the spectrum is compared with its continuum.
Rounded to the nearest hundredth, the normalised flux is 0.86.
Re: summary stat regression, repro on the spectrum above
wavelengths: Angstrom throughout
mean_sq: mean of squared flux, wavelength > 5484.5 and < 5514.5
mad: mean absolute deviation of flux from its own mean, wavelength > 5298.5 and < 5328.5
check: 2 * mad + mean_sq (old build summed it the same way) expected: 0.383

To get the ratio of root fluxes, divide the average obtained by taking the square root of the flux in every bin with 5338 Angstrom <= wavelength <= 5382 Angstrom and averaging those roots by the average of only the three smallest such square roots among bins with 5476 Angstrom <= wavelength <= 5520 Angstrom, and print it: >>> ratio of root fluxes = 1.02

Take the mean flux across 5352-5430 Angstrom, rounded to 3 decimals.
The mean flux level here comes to 0.543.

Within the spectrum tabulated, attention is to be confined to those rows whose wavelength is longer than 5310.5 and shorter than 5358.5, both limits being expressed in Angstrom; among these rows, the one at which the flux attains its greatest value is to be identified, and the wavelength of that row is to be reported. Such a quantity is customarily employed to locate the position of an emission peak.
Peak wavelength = 5336.0 Angstrom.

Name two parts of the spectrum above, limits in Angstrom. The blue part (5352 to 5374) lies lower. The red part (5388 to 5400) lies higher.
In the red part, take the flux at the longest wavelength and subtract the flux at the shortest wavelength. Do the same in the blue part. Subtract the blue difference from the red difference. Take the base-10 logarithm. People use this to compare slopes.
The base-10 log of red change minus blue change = -1.0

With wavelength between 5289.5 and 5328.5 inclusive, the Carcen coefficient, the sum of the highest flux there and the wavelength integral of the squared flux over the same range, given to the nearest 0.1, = 12.4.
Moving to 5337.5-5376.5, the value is 12.2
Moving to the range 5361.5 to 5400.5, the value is 12.2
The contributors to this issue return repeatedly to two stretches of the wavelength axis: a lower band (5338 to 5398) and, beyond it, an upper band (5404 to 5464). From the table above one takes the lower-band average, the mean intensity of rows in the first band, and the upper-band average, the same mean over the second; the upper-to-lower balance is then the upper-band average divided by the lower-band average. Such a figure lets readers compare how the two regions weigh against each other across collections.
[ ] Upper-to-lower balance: 0.96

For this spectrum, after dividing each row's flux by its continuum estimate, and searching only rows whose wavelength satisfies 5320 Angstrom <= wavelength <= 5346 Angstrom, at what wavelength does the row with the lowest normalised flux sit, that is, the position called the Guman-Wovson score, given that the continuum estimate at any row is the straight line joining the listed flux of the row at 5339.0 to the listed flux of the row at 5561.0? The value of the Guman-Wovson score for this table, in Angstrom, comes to 5327.0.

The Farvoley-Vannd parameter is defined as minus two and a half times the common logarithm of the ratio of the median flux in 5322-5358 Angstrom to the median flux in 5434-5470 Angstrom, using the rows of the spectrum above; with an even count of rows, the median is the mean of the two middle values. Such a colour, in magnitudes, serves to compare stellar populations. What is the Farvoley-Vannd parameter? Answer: 0.026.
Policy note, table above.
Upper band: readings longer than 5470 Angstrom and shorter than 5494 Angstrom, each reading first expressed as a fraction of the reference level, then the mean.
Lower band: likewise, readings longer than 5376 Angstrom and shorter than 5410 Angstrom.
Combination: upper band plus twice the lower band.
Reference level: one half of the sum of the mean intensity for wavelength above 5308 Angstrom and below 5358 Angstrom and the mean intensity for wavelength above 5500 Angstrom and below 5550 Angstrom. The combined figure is 2.96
